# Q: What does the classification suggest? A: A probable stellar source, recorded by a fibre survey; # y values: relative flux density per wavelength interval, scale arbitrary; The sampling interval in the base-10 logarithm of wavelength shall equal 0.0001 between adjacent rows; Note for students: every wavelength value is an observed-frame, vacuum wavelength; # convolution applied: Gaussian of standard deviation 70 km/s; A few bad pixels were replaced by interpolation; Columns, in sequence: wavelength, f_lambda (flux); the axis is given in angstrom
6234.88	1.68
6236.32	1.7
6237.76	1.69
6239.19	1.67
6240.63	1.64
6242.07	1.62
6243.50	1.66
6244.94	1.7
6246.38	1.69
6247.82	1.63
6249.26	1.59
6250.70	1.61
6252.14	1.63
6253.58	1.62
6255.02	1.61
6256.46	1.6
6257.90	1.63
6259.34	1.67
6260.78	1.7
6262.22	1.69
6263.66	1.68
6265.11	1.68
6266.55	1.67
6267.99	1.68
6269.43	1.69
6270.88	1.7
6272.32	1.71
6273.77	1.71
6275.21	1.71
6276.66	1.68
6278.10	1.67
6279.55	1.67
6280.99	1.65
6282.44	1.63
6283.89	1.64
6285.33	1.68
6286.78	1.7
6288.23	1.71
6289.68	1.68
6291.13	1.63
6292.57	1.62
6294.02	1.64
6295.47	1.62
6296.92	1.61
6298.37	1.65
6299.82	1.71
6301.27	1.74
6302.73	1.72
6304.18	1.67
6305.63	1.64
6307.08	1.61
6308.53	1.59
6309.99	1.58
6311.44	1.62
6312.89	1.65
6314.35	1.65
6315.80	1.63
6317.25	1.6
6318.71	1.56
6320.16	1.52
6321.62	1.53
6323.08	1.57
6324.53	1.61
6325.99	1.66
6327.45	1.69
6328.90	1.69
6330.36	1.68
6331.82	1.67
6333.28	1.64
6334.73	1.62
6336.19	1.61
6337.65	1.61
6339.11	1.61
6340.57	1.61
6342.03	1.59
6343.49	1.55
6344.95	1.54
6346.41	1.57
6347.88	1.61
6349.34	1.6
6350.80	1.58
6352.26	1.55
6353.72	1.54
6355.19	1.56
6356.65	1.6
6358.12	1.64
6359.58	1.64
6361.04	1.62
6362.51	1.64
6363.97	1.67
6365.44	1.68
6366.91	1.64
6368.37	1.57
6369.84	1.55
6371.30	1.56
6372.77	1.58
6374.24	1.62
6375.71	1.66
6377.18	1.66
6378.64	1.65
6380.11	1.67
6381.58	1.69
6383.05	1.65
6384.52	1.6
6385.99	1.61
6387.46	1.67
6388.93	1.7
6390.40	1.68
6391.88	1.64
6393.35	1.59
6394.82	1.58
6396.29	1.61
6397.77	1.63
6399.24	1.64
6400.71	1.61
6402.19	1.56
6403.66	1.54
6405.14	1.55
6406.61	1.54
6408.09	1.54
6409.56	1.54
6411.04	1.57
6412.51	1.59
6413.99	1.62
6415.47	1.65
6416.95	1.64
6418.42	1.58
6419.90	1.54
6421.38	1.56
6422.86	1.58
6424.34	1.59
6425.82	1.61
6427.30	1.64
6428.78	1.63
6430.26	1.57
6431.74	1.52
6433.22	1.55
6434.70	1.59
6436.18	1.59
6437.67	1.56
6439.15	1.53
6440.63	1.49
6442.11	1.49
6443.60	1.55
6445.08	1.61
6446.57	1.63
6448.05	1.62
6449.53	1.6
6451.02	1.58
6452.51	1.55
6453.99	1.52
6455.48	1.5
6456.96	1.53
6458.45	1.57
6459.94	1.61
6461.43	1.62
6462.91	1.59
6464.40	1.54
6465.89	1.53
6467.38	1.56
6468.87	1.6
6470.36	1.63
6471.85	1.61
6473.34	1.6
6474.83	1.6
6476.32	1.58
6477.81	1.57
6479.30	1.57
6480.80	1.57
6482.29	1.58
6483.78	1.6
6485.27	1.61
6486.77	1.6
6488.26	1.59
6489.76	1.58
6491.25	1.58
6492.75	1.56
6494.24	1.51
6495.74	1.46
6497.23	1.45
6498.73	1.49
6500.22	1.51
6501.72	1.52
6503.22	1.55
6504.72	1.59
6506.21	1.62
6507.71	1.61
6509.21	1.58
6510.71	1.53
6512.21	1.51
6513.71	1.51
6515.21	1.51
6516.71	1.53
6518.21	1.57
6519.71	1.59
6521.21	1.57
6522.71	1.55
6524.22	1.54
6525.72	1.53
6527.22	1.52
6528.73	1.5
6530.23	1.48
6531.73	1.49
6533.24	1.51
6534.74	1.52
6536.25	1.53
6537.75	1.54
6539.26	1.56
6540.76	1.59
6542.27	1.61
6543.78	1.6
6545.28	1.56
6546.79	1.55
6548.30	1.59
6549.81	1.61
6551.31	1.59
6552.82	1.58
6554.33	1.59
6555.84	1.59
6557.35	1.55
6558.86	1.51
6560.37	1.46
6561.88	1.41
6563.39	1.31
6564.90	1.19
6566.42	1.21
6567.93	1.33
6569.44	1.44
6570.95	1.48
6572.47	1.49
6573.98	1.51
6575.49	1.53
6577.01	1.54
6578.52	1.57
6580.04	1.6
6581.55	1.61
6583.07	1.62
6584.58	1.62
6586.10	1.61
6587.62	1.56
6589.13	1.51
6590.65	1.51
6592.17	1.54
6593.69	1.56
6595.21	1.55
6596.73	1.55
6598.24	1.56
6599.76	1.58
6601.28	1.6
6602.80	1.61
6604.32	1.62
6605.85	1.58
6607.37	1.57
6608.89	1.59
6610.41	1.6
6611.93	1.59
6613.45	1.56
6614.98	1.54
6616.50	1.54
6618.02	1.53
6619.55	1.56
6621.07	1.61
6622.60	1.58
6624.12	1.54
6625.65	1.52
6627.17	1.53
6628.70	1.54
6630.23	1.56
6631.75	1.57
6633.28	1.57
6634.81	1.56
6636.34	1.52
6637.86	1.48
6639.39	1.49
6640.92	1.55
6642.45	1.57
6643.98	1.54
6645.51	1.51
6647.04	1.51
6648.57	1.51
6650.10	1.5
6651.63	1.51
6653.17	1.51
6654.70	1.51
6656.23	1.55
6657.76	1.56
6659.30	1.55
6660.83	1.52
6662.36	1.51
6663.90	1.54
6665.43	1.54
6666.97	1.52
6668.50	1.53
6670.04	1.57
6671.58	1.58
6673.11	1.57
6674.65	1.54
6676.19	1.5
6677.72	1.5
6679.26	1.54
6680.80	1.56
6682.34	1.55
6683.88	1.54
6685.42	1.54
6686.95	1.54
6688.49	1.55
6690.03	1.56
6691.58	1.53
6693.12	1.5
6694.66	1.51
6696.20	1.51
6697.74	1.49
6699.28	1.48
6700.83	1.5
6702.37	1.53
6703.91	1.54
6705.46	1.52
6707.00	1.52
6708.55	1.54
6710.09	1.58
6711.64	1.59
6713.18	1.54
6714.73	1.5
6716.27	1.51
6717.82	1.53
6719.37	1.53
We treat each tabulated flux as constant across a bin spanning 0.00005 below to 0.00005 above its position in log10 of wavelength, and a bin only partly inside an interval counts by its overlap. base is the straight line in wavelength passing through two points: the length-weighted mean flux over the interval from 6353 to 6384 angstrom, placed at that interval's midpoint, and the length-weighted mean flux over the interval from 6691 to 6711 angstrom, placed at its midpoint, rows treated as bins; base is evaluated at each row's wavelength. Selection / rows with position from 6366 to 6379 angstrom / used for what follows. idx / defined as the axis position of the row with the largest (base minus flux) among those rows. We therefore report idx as 6369.84 angstrom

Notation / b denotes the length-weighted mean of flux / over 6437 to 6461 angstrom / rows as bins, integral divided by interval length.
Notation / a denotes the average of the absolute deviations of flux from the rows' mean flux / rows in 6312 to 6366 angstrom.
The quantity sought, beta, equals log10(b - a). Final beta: 0.182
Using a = 0.038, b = 1.560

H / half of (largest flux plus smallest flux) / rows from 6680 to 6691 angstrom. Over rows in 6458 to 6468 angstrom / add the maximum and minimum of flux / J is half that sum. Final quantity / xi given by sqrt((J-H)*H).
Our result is 0.197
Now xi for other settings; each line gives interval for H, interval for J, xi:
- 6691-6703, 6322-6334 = 0.434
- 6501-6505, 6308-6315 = 0.305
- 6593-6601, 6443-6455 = 0.125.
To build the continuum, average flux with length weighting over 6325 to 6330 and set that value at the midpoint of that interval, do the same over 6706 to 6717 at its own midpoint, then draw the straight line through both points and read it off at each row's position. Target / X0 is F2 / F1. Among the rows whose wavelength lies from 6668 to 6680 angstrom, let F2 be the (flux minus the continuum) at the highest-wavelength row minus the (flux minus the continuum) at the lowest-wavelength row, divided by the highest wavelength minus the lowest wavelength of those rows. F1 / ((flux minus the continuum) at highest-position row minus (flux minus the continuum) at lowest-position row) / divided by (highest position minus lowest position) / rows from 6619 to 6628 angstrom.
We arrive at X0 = -0.4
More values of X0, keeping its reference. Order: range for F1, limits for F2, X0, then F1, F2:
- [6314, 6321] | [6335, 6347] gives 0.2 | -0.022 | -0.0036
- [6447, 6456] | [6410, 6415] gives -1.1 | -0.016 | 0.0173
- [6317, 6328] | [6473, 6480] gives -0.5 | 0.009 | -0.0047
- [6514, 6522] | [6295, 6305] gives 0.6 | 0.010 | 0.0061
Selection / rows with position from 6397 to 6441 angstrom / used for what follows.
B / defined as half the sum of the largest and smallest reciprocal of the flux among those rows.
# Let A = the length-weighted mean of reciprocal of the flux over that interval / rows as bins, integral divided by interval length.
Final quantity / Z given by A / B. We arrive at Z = 0.99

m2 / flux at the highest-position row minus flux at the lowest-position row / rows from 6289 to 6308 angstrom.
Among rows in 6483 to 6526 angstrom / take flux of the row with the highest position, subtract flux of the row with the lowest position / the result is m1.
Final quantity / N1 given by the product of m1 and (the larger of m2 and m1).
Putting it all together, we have 0.0049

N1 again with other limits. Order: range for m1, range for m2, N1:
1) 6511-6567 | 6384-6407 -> 0.0180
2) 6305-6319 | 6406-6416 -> -0.0088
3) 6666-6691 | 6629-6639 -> 0.0016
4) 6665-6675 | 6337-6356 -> 0.0000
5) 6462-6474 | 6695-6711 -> 0.0007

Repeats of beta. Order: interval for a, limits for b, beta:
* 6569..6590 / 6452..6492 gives 0.184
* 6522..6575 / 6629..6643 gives 0.167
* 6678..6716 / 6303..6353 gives 0.201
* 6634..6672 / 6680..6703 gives 0.177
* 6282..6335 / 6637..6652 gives 0.170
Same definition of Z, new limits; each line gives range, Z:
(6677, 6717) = 1.00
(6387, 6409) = 1.01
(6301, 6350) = 1.00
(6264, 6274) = 1.00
